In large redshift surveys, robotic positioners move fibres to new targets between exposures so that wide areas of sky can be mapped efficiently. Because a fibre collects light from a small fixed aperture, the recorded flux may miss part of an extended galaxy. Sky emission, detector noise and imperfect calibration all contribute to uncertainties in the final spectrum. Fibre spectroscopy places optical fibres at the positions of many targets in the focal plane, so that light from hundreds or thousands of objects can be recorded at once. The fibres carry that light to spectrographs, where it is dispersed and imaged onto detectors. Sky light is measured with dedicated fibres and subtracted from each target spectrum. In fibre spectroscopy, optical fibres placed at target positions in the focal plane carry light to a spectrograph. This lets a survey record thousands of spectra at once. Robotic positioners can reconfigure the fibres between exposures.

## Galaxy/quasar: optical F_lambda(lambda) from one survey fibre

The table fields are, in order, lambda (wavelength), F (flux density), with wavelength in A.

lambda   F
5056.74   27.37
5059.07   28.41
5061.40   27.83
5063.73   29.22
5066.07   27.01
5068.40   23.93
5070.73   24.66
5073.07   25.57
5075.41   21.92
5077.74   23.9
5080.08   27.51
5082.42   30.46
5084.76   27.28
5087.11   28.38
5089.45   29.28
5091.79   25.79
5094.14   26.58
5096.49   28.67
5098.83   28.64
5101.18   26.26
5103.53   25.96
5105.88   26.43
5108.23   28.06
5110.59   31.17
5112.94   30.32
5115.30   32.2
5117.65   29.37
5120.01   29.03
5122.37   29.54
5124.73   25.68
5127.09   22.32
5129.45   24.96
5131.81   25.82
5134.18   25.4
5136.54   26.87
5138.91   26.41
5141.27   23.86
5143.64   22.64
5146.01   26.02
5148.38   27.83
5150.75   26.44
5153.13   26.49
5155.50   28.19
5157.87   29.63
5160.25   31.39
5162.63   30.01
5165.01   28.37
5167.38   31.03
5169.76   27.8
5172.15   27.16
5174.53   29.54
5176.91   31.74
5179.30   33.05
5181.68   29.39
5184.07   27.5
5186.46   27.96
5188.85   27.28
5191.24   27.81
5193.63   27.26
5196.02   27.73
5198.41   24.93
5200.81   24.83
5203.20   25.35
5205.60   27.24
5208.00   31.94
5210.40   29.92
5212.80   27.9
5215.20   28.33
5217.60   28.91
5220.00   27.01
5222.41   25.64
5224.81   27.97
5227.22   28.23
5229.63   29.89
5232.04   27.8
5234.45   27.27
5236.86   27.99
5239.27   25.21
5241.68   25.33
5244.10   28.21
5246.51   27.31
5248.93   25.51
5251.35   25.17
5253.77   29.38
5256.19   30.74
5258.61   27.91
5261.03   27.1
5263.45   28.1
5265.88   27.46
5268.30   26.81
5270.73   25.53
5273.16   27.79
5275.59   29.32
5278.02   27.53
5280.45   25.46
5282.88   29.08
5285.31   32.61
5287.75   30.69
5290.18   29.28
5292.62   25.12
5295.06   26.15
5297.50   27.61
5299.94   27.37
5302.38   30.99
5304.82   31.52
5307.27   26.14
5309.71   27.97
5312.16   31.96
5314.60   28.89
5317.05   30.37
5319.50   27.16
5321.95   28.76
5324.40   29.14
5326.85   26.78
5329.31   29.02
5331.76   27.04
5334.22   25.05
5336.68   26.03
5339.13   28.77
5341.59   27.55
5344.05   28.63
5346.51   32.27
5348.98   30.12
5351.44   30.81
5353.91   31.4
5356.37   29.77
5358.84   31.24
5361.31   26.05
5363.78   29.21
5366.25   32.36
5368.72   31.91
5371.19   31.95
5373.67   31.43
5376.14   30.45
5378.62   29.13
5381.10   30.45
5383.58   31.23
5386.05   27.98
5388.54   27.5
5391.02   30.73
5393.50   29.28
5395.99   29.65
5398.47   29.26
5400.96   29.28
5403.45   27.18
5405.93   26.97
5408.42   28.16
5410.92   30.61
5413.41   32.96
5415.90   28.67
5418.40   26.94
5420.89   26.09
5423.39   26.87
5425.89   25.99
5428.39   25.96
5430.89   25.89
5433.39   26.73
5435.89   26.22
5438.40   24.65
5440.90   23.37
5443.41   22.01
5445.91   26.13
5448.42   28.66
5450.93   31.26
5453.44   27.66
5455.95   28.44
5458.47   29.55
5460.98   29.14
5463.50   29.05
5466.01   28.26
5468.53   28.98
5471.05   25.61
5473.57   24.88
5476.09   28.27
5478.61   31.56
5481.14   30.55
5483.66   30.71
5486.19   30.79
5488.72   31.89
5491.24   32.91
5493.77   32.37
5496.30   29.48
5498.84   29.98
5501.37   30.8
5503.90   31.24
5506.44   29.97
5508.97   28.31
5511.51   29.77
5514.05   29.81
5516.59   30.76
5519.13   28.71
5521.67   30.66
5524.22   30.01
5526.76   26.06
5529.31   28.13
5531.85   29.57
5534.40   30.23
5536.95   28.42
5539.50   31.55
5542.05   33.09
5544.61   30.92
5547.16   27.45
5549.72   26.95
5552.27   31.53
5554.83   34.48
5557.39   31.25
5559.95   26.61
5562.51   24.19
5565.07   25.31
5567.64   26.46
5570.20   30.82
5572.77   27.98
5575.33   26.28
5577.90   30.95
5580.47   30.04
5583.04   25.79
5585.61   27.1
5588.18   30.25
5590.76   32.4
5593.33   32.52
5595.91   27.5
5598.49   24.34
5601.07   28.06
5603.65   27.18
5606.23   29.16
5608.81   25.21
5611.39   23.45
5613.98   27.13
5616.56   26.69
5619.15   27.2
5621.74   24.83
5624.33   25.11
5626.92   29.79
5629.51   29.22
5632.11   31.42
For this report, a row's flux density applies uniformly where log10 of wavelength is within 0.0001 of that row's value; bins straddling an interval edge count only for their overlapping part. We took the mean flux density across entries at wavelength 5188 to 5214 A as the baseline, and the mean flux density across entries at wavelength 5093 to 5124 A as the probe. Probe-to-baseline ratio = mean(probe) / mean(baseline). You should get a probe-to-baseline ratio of 1.04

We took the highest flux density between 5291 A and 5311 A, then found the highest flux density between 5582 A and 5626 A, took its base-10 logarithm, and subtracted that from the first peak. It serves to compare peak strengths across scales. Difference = 30.0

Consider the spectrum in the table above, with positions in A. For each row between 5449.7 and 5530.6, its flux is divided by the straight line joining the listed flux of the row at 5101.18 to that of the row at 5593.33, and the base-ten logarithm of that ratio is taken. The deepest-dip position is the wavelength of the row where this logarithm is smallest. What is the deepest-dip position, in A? 5473.57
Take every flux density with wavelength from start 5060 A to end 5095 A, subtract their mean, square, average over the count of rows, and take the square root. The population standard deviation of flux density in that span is 2.26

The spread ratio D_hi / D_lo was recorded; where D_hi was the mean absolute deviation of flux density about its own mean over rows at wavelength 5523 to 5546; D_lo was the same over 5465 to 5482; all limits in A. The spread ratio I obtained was 0.87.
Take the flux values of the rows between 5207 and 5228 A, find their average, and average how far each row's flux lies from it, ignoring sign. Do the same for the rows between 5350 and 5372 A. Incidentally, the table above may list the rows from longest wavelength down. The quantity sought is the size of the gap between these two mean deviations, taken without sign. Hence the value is 0.23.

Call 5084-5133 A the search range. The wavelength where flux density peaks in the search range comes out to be 5115.30 A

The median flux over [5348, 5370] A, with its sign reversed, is -30.8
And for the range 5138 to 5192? -27.8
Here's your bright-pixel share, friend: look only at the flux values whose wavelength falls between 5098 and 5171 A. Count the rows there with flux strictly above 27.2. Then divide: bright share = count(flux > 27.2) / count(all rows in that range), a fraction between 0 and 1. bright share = 0.52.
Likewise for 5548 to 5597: 0.58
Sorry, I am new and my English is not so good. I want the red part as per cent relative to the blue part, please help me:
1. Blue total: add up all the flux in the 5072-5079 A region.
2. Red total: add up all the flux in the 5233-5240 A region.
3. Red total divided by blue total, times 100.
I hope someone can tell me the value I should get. 113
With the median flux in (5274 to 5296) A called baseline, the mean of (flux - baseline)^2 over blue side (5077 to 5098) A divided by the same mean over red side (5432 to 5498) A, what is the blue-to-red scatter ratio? 0.7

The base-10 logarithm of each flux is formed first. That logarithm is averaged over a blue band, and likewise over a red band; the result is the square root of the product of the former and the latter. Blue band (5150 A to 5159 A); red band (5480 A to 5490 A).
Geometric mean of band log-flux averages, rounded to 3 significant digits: 1.47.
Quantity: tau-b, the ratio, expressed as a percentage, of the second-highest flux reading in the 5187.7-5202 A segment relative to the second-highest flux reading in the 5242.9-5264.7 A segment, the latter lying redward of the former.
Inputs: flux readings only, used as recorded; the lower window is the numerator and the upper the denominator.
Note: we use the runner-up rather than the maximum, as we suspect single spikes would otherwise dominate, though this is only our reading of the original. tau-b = 94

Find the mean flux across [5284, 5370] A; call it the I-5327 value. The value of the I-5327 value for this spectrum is 29.0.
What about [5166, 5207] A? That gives 28.1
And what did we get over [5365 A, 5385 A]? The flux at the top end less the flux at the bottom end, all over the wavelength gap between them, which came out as -0.07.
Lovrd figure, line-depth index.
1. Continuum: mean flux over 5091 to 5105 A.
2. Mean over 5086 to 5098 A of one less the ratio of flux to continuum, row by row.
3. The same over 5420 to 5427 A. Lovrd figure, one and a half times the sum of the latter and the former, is -0.005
